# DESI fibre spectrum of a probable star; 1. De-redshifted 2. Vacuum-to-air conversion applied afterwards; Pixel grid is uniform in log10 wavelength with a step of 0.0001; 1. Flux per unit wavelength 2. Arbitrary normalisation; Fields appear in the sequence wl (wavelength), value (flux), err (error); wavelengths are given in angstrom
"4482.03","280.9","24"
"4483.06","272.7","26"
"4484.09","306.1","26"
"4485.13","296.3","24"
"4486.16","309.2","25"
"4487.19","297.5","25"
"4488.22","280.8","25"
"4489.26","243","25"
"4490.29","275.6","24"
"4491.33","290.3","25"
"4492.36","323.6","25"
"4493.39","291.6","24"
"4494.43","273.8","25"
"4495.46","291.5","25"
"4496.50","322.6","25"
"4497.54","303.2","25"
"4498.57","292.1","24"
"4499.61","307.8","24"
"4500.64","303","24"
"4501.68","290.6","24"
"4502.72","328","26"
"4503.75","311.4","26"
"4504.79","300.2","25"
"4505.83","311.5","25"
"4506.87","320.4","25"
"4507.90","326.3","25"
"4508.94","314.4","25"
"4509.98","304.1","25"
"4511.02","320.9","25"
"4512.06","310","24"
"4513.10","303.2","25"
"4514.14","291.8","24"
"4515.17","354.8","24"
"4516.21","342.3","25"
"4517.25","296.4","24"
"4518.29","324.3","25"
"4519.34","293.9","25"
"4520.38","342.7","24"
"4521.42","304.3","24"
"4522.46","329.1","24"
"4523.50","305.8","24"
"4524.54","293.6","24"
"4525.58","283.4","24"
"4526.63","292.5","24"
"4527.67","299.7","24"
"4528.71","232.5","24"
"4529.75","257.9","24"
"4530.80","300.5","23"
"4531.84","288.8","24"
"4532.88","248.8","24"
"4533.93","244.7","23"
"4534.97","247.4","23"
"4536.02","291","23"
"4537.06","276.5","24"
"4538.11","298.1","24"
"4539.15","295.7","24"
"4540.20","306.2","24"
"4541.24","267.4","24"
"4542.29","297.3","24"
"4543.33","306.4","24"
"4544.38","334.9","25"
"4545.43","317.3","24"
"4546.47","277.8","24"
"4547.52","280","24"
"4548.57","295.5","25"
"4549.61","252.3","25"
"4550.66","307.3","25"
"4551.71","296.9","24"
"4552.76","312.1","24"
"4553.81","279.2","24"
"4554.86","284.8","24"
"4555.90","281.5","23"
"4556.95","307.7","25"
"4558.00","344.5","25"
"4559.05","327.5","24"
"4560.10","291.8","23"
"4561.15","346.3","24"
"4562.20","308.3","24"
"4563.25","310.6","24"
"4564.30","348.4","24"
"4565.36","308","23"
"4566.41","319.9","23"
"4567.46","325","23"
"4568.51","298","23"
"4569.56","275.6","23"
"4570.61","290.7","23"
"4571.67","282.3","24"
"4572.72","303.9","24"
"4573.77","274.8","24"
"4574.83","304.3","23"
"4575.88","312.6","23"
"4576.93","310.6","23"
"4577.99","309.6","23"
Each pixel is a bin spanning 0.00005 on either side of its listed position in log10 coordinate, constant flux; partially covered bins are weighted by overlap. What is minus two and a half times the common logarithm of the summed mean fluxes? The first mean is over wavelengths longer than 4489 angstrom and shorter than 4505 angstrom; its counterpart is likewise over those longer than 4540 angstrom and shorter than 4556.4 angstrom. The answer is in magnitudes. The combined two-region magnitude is -6.93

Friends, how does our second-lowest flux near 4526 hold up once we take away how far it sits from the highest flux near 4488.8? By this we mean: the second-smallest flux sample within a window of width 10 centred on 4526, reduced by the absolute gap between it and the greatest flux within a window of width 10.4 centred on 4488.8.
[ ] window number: 192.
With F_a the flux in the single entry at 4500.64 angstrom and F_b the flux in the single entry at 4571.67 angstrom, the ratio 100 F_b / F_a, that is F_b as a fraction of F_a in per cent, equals 93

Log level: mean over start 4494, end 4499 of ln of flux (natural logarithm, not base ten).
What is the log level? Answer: 5.69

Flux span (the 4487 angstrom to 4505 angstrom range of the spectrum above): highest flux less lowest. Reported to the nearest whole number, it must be 85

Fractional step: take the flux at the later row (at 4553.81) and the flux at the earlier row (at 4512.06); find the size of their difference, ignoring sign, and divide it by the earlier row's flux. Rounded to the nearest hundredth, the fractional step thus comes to 0.10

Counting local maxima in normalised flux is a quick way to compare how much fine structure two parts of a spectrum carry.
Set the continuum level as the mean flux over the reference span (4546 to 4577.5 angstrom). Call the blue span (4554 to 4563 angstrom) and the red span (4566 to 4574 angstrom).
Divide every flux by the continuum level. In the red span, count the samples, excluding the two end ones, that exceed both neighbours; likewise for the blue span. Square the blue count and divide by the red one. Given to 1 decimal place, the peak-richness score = 1.3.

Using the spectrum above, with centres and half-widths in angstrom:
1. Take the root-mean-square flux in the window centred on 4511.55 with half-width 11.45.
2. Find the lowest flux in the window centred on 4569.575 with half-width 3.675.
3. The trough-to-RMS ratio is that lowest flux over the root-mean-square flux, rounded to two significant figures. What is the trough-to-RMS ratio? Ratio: 0.87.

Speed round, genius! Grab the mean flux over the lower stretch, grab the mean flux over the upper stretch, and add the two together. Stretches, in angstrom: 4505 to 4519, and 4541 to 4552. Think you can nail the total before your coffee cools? 611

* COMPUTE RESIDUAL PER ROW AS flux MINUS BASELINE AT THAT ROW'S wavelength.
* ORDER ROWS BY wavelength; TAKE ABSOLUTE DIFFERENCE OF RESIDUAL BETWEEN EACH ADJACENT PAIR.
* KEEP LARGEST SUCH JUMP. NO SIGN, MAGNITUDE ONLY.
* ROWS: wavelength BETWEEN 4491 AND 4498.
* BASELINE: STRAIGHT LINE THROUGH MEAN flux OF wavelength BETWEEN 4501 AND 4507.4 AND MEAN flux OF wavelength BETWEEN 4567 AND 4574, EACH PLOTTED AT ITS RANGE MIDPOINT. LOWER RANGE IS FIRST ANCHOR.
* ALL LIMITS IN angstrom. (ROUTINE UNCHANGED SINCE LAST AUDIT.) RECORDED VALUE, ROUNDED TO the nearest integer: 34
